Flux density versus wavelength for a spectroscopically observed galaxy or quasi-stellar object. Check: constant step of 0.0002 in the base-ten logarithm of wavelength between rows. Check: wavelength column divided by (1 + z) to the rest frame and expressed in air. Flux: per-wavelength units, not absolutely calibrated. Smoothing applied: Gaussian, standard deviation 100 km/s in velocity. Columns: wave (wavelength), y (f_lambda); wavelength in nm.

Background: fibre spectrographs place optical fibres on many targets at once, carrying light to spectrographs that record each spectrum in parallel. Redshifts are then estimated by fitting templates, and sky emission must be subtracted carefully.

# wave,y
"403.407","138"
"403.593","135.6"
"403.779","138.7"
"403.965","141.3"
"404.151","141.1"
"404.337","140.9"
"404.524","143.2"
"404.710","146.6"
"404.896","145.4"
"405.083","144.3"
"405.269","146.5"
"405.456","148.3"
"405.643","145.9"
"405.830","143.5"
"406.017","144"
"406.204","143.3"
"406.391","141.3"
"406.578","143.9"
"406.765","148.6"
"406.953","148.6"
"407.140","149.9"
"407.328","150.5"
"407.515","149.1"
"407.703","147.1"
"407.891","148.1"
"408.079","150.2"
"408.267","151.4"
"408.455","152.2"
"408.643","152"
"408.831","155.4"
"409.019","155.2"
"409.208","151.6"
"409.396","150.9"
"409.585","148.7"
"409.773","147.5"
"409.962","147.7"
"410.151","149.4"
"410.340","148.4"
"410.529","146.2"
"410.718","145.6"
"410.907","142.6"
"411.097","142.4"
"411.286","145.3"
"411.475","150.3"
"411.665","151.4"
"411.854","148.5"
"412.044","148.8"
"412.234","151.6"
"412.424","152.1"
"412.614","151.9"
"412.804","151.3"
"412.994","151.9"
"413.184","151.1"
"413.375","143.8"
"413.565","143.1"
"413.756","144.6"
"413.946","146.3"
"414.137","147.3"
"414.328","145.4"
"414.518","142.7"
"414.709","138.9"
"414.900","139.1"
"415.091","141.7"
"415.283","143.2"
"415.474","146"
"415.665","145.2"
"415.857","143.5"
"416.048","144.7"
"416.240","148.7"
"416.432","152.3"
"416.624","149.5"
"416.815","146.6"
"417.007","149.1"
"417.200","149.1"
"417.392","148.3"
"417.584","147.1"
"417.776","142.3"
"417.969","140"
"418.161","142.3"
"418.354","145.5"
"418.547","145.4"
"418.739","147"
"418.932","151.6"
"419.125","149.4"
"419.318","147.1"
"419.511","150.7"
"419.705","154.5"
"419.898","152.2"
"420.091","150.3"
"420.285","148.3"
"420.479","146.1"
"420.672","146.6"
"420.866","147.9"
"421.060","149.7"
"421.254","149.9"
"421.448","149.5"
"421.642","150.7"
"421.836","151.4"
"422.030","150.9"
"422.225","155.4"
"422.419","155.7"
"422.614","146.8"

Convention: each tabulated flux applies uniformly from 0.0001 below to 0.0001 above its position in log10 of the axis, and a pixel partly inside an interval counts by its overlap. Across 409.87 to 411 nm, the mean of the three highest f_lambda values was 148.5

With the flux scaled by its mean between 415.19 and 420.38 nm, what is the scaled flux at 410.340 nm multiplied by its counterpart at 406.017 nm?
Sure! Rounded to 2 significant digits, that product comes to 0.98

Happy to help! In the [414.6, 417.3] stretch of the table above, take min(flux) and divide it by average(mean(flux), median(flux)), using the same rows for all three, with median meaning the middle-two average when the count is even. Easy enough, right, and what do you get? 0.954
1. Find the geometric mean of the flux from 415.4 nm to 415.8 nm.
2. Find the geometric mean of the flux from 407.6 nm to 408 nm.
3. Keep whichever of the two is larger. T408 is 148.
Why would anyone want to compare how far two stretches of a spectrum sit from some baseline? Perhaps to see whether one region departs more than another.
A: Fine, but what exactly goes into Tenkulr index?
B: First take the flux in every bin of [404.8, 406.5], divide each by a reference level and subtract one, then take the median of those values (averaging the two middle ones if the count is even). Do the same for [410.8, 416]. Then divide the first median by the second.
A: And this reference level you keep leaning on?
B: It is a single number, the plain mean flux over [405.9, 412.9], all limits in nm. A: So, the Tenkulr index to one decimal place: 1.3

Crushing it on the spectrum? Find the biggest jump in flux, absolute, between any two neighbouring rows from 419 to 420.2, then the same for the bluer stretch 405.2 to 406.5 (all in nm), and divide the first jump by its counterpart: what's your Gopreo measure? 1.58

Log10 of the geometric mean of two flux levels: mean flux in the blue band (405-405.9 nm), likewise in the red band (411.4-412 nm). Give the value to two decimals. 2.17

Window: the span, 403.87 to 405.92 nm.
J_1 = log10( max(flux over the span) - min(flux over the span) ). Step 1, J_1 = 0.87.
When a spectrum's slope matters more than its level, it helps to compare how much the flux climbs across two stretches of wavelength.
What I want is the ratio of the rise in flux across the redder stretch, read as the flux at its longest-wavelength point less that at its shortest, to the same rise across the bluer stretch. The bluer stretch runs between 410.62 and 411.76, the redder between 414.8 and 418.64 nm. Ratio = 1.1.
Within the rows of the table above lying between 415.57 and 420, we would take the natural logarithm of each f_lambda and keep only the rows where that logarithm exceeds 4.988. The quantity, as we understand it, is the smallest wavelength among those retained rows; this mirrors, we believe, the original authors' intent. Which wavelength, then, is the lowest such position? 416.240 nm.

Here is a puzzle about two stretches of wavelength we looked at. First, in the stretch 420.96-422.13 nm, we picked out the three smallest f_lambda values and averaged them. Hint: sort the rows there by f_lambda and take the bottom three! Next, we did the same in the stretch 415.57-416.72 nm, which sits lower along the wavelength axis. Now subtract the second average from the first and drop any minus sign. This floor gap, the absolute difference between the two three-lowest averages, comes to 5.2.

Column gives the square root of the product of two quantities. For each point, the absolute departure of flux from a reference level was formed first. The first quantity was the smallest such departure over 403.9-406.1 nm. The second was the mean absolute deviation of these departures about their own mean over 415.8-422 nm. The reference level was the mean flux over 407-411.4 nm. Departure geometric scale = 1.1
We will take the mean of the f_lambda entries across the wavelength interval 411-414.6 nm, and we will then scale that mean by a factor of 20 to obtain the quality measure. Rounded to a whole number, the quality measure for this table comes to 2958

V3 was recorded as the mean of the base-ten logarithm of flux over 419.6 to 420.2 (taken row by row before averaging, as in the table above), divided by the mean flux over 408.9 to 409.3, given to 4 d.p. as 0.0142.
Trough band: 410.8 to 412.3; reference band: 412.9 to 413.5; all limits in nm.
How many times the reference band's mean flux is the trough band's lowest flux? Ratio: 0.96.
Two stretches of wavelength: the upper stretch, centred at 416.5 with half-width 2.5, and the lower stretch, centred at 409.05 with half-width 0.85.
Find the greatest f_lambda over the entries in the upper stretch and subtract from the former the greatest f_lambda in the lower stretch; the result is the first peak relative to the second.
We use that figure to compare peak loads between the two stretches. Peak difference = -3.1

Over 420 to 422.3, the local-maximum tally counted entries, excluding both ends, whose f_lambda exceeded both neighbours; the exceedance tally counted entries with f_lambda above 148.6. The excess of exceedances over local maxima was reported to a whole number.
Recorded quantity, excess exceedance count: 6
